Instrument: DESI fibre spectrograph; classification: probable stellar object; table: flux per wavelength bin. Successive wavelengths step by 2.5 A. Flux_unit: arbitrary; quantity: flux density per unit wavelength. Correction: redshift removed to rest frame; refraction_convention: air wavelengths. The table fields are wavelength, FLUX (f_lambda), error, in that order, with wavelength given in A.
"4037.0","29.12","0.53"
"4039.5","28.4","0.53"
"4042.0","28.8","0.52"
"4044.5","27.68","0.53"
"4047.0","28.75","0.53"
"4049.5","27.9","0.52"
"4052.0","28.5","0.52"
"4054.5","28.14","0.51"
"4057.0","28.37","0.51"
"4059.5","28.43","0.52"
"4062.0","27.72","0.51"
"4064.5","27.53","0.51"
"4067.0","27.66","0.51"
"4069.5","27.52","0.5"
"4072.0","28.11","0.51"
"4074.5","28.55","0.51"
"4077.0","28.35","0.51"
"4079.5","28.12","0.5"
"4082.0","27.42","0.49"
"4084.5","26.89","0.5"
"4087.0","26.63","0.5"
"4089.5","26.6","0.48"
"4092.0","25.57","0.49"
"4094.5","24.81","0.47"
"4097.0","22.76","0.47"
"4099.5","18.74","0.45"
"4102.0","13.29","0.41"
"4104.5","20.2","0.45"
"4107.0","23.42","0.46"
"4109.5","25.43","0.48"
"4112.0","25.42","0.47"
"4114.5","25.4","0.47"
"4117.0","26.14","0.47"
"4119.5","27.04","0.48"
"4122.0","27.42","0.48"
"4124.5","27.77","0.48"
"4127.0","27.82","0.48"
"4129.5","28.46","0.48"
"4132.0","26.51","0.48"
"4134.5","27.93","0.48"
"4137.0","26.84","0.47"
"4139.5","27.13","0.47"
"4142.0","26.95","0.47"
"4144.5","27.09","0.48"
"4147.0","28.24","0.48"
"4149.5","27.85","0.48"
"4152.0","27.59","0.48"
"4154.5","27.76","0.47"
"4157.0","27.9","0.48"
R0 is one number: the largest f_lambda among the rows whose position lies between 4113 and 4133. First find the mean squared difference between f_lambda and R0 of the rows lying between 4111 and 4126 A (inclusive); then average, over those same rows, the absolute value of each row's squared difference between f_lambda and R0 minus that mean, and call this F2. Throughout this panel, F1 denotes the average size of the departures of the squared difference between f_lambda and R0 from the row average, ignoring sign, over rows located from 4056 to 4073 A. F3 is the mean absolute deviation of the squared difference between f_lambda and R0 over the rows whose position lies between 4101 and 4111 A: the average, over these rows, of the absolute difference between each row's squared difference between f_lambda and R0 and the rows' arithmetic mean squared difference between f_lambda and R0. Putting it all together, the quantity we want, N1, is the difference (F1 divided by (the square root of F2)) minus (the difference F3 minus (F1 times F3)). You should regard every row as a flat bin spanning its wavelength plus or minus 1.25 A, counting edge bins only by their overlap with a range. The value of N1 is -48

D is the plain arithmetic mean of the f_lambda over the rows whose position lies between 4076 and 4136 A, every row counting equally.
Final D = 25.3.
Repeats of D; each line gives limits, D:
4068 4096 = 27.1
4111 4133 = 26.9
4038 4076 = 28.1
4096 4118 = 22.3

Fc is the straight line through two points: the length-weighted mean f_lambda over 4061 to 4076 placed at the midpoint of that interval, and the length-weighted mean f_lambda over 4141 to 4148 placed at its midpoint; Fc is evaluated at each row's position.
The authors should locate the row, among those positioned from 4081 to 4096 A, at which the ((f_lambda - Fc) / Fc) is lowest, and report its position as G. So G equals 4094.5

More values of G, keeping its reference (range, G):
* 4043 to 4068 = 4064.5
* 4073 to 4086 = 4084.5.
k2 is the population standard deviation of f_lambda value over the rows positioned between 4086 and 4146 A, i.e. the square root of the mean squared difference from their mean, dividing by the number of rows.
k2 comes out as 3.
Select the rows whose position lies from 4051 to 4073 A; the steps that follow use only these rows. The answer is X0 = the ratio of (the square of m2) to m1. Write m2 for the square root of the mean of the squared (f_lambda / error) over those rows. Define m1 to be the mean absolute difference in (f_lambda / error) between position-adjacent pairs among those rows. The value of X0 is 6661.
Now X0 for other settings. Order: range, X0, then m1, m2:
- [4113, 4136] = 2109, 1.5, 56.9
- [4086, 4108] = 419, 5.6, 48.5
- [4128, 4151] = 2008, 1.7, 57.6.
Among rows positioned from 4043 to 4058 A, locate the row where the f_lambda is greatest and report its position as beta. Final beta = 4047.0 A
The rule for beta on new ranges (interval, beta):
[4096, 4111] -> 4109.5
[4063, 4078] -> 4074.5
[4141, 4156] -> 4147.0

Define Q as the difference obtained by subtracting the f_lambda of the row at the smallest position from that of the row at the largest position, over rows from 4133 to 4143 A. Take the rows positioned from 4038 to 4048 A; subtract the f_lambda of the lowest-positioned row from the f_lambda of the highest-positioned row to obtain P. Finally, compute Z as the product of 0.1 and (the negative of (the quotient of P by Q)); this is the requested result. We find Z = 0.0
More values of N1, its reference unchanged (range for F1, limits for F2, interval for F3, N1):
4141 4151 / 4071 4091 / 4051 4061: 1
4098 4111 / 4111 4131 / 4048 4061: 39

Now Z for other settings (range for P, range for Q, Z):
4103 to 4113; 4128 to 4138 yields 0.3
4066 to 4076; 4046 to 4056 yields 0.1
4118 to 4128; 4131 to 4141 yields -0.1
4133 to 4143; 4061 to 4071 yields -0.5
